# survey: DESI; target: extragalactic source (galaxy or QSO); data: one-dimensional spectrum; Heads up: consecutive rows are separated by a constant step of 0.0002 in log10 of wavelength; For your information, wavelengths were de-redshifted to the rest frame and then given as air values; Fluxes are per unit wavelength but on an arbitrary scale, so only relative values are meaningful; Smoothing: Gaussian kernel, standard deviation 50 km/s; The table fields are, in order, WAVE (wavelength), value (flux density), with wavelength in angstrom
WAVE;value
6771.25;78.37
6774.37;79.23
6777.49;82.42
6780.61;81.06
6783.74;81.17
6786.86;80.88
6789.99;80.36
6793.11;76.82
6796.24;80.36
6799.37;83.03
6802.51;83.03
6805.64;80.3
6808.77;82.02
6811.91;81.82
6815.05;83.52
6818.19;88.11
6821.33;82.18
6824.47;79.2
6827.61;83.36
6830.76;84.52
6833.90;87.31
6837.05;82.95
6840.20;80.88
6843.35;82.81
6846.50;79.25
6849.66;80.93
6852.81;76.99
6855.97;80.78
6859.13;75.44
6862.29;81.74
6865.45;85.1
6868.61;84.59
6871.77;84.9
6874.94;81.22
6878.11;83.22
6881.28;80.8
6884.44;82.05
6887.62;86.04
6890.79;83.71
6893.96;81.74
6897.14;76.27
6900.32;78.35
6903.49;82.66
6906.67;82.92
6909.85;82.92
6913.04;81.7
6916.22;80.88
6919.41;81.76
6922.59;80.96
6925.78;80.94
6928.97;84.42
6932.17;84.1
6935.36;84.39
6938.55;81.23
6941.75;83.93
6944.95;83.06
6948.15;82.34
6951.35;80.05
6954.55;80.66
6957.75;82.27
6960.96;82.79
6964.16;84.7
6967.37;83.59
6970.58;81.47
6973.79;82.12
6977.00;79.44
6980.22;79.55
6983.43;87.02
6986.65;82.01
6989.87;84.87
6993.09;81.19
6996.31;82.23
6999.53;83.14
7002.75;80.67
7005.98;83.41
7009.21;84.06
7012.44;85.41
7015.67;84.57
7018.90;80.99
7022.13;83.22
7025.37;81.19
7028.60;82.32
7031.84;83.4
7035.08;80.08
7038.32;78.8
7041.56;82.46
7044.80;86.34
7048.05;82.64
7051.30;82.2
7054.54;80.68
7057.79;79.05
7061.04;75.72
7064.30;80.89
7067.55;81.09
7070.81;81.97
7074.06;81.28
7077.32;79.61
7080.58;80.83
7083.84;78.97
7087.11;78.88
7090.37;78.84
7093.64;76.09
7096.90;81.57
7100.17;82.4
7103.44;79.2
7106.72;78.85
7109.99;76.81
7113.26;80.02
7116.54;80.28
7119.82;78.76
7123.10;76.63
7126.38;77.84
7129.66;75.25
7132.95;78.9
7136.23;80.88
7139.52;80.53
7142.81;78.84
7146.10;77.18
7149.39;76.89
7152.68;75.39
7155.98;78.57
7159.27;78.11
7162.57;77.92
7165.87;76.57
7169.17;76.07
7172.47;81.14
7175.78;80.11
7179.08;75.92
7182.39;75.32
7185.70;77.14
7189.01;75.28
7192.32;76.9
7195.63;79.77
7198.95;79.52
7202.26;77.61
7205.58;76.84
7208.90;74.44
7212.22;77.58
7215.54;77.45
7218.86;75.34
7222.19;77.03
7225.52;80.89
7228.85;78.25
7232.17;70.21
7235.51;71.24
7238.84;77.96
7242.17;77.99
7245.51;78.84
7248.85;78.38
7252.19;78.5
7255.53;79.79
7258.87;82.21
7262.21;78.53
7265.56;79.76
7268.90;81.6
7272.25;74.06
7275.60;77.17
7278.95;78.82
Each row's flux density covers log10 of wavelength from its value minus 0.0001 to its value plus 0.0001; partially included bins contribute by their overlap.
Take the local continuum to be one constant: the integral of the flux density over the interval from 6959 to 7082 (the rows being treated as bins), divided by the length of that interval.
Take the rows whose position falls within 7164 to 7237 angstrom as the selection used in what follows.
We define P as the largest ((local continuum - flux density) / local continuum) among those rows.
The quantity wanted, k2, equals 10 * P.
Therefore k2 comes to 1.44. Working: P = 0.144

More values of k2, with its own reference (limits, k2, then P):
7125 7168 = 0.83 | 0.083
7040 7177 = 0.83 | 0.083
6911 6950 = 0.14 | 0.014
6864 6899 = 0.70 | 0.070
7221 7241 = 1.44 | 0.144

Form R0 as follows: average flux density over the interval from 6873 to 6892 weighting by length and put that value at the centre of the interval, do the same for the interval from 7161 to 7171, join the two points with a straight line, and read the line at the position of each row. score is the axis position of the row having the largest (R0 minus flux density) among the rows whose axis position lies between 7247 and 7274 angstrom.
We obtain 7272.25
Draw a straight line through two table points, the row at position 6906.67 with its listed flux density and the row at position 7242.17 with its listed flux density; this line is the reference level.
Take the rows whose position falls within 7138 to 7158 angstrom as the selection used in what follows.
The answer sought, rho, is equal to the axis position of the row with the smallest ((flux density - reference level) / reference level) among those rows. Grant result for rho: 7152.68 angstrom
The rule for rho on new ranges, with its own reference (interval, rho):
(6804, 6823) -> 6805.64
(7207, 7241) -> 7232.17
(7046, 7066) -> 7061.04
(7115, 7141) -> 7129.66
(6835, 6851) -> 6846.50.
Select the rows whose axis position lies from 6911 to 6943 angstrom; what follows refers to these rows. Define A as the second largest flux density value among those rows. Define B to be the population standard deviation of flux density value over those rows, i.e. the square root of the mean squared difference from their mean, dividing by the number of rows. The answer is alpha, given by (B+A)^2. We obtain 7374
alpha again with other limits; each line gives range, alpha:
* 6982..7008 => 7536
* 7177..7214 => 6581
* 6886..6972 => 7517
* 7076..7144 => 6944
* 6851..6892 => 7762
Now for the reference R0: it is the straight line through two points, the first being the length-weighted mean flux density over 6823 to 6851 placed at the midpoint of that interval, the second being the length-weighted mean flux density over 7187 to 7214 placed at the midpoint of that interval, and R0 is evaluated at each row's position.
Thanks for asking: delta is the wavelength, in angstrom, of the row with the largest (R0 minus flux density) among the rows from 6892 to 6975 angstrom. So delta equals 6897.14 angstrom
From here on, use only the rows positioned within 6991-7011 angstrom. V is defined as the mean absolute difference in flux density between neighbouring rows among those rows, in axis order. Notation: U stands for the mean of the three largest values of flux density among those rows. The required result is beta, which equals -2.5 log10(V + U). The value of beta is -4.825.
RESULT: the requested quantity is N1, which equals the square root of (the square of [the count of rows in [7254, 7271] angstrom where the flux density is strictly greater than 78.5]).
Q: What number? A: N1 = 5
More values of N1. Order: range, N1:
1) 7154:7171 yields 1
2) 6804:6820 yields 5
